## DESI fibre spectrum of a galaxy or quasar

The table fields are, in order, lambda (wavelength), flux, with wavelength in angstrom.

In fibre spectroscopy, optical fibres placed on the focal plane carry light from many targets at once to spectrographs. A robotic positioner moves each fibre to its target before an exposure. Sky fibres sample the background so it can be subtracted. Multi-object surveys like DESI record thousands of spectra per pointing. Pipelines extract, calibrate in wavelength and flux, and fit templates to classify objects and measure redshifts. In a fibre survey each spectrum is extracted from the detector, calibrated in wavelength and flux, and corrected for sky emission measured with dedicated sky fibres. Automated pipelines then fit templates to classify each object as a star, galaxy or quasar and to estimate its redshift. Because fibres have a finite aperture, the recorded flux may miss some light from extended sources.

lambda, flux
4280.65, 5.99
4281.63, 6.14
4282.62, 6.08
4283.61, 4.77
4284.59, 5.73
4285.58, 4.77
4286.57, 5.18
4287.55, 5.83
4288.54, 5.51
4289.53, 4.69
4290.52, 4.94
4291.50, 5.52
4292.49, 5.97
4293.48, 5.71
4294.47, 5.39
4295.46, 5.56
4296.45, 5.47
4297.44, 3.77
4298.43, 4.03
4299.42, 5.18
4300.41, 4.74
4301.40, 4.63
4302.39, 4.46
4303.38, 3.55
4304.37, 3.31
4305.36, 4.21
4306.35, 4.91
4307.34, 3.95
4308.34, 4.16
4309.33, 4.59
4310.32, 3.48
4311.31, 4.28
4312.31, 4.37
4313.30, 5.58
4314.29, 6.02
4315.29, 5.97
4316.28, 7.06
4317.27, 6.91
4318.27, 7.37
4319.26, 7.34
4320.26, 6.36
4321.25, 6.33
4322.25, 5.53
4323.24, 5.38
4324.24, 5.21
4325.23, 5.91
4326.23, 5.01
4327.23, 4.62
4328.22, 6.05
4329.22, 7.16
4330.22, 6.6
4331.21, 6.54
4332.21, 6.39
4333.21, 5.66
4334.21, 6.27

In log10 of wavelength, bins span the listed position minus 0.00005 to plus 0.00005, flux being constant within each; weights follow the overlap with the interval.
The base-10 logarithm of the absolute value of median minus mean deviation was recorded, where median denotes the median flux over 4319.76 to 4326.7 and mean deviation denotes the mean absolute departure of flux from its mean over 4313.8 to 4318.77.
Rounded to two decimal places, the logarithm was 0.70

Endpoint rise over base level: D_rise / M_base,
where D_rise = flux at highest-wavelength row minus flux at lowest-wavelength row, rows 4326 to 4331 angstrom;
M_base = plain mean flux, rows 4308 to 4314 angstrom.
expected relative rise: 0.36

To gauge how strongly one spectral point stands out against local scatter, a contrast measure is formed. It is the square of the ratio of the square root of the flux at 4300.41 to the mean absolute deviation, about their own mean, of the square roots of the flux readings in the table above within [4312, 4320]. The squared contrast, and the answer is 164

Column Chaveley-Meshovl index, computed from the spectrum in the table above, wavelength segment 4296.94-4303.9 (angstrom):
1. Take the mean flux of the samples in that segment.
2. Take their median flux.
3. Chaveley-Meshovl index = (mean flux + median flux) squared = 77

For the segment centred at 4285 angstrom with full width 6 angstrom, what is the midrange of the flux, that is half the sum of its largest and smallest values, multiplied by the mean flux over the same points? 29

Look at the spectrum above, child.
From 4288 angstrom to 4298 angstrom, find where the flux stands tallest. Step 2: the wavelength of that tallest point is 4292.49 angstrom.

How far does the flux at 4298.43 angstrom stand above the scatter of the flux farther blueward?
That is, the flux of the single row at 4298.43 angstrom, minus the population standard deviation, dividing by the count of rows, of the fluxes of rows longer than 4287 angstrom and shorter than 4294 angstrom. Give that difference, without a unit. 3.6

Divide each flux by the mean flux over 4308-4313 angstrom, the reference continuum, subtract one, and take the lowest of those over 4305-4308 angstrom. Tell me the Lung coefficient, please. -0.1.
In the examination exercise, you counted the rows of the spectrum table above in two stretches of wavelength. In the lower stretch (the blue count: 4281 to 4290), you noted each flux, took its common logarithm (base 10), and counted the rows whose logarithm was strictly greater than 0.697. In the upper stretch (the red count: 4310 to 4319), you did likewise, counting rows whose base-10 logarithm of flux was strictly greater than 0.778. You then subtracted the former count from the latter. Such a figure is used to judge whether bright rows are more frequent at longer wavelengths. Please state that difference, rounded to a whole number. -2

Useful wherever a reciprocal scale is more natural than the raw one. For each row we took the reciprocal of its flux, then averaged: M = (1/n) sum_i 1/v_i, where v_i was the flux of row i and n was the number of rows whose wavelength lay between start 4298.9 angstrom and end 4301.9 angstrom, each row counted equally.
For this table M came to 0.207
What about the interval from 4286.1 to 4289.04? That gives 0.182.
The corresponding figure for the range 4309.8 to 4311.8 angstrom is 0.261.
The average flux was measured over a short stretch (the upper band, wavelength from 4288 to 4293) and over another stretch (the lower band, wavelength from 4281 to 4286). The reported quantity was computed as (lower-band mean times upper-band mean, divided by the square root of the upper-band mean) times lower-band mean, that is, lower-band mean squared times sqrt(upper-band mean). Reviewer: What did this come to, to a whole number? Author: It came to 70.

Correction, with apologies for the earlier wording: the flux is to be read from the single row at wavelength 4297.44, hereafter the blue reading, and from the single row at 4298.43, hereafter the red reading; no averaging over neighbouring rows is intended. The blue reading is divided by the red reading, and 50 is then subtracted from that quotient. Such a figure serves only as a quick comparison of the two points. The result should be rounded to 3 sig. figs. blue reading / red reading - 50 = -49.1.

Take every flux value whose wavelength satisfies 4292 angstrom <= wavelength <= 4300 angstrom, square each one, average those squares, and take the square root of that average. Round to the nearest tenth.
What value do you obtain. 5.2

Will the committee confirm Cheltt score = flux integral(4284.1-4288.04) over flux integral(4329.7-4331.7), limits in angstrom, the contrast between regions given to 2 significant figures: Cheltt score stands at 1.6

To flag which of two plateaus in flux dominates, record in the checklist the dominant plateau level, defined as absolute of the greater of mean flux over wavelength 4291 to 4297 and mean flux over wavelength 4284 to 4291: 5.6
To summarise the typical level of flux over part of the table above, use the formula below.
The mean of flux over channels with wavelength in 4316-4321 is 7.0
